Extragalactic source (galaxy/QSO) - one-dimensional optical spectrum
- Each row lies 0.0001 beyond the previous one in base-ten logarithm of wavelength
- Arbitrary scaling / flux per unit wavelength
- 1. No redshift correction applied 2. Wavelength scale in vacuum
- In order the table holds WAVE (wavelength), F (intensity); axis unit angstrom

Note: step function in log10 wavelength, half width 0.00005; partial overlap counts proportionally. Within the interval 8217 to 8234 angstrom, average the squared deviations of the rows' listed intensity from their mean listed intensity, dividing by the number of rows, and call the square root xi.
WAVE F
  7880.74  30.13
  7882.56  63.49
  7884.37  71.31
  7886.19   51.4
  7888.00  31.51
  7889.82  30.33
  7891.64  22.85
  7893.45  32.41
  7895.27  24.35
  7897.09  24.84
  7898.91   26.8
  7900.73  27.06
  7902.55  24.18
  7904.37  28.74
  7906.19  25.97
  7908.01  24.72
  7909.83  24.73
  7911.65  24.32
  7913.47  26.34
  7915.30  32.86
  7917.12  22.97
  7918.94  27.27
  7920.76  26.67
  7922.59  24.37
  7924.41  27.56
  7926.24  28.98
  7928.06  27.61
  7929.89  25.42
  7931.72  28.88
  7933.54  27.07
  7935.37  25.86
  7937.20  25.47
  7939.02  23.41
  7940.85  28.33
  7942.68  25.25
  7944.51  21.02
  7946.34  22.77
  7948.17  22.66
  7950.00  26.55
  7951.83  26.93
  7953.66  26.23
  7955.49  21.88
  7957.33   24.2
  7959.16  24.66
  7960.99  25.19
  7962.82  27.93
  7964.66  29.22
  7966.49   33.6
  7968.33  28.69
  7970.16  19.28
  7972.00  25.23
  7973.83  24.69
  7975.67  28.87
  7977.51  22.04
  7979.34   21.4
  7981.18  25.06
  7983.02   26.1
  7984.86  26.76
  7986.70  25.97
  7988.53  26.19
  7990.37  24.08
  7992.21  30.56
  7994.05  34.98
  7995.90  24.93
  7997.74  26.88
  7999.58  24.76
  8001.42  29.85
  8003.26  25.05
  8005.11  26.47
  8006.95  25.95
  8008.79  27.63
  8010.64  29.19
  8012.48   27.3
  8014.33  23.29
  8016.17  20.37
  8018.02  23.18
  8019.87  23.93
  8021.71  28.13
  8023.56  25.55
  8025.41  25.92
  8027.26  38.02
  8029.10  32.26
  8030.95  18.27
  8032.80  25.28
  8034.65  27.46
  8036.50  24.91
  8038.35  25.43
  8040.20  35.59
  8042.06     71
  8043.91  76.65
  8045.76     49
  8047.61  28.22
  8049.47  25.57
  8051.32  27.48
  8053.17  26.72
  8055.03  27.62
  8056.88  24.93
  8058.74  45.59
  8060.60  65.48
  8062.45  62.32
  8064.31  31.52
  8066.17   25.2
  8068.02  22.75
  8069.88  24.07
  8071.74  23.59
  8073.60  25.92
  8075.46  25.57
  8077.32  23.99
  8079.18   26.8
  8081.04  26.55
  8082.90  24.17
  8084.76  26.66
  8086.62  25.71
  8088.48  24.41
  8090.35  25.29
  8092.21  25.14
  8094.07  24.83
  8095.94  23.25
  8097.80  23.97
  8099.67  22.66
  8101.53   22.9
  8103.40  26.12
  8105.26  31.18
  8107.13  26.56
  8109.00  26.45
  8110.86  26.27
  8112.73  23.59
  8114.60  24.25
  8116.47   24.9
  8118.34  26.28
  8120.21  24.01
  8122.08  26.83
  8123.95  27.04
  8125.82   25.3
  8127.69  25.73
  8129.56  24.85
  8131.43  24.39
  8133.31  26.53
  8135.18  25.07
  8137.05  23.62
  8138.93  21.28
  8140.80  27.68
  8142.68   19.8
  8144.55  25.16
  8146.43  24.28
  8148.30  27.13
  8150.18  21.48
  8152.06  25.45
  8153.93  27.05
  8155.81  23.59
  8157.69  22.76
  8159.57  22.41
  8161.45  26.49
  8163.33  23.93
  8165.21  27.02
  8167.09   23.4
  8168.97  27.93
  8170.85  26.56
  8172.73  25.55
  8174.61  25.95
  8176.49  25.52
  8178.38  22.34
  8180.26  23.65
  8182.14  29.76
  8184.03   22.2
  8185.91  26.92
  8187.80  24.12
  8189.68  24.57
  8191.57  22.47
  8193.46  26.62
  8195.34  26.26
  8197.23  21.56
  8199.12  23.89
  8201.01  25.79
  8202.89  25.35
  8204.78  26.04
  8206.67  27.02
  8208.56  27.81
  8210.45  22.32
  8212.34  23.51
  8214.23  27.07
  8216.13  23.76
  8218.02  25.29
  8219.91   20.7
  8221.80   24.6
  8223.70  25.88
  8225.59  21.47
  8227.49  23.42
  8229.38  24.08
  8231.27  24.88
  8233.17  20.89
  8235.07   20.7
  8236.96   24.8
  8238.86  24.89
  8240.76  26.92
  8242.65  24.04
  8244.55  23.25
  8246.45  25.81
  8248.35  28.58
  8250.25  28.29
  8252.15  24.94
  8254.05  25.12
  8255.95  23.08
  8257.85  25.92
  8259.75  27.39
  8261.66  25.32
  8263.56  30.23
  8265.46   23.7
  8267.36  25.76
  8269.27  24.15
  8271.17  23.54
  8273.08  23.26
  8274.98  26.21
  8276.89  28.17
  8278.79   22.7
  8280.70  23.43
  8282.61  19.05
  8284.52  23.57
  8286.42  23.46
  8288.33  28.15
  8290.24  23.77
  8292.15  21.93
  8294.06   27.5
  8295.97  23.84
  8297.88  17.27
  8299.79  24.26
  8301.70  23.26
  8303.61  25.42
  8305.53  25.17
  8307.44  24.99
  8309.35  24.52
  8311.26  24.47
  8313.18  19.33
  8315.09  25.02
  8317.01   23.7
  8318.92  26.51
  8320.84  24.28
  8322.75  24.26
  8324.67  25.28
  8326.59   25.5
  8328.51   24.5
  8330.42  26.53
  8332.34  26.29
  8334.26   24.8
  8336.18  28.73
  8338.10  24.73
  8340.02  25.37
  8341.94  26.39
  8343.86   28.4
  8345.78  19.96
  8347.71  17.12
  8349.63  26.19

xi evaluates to 1.9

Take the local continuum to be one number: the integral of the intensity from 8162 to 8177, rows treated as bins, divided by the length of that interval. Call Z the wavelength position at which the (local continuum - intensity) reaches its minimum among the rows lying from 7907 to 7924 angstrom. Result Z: 7915.30 angstrom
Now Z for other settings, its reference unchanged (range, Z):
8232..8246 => 8240.76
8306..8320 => 8318.92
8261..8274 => 8263.56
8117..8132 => 8123.95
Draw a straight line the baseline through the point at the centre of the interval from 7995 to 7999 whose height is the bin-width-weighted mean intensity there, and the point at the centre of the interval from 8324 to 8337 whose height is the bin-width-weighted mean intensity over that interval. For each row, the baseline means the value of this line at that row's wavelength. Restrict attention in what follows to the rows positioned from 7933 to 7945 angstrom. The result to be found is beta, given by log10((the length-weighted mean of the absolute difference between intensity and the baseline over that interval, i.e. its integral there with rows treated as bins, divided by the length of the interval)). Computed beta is 0.2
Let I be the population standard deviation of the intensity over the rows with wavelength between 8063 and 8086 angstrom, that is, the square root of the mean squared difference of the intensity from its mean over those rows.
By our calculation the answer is 2.20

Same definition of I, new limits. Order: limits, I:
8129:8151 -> 2.31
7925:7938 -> 1.41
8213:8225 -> 2.00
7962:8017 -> 3.40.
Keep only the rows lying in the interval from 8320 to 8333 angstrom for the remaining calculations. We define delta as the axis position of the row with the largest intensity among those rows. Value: 8330.42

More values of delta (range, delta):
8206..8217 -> 8208.56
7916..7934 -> 7926.24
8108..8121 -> 8109.00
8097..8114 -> 8105.26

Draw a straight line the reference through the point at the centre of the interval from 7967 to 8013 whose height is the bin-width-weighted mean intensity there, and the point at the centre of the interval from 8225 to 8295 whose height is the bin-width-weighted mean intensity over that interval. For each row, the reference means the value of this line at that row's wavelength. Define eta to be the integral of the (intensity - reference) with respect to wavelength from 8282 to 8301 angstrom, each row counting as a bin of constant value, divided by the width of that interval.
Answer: -1.1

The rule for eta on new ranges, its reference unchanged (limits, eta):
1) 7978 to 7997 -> 0.1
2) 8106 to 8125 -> 0.1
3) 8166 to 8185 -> 0.1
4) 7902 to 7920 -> -0.6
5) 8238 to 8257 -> 0.7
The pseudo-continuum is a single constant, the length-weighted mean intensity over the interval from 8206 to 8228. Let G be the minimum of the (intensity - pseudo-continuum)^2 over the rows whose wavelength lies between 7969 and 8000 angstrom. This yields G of 0.09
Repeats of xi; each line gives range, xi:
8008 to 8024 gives 2.7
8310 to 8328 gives 1.9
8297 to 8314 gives 2.7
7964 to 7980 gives 4.3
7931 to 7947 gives 2.4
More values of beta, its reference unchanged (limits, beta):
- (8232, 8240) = 0.5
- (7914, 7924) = 0.4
